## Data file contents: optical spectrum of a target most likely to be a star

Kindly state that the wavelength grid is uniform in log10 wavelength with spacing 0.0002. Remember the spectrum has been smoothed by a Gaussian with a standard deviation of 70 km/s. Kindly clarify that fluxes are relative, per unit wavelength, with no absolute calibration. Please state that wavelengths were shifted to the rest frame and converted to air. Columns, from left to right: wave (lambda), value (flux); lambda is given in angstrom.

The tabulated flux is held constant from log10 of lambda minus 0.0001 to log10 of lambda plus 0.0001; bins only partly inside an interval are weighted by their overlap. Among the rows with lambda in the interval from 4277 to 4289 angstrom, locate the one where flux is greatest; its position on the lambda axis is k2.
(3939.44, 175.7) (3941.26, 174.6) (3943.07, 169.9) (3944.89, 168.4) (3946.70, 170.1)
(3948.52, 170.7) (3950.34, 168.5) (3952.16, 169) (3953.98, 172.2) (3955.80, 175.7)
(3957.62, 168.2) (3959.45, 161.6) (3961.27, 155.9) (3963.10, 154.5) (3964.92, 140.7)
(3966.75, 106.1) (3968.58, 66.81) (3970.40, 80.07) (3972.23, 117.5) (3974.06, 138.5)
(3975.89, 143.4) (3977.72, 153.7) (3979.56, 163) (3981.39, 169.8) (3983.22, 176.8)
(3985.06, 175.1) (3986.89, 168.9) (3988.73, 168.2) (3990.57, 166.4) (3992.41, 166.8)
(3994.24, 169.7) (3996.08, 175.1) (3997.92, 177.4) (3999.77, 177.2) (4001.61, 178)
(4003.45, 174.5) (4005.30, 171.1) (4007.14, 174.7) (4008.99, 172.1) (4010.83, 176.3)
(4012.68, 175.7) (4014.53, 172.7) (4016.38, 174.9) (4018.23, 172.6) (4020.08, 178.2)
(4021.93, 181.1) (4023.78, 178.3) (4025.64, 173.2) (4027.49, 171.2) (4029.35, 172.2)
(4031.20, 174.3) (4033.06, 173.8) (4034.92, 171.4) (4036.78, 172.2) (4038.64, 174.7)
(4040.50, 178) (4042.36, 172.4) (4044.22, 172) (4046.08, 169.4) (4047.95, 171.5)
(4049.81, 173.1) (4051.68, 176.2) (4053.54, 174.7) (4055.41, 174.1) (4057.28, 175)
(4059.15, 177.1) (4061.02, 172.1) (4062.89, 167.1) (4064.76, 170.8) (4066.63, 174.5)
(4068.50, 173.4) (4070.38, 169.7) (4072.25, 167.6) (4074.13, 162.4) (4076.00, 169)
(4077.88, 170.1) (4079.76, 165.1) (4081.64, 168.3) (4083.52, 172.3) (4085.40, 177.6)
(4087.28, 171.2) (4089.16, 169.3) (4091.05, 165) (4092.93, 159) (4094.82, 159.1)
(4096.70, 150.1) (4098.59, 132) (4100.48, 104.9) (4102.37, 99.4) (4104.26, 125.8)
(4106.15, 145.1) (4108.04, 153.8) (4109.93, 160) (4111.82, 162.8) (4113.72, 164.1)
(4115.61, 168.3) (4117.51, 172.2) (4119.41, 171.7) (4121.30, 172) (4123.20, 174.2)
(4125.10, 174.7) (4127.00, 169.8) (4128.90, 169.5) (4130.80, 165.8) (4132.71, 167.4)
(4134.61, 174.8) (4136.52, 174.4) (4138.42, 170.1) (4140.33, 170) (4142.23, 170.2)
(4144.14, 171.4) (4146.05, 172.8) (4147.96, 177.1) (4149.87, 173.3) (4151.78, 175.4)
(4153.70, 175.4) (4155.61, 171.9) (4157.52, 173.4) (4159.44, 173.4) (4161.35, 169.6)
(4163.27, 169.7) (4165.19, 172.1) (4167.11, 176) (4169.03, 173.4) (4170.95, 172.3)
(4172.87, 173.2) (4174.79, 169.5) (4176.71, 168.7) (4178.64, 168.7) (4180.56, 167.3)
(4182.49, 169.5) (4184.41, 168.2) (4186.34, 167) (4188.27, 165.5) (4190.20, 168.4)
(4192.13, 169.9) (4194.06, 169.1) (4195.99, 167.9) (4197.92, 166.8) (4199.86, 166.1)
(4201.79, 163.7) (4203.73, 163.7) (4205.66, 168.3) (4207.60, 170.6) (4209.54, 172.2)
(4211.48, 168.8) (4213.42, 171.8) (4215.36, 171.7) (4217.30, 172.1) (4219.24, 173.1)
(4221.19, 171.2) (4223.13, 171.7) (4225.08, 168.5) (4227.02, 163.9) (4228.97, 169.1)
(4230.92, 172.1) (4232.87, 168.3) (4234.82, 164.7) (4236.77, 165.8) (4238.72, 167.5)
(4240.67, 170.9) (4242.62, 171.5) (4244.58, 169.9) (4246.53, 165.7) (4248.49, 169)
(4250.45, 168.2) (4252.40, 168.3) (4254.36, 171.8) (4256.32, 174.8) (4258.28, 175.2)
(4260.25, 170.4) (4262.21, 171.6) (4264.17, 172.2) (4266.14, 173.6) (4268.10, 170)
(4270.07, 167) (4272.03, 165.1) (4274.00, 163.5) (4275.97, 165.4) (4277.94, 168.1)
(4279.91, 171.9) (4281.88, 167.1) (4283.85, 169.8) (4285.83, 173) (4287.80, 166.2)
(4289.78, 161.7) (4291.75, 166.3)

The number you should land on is 4285.83 angstrom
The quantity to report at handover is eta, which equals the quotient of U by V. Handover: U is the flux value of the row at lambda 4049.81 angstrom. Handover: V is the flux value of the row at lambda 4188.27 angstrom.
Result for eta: 1.05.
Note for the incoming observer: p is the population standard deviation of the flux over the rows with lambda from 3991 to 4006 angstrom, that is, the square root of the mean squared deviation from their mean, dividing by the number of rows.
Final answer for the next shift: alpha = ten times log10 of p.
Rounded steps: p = 3.8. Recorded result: 5.8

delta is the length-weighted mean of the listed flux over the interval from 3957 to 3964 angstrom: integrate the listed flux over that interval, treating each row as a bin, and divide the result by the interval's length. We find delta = 160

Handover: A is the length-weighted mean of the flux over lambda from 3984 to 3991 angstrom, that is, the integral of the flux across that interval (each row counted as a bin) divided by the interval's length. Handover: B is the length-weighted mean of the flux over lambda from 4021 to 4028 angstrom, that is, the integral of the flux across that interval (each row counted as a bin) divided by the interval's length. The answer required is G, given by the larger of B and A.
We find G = 176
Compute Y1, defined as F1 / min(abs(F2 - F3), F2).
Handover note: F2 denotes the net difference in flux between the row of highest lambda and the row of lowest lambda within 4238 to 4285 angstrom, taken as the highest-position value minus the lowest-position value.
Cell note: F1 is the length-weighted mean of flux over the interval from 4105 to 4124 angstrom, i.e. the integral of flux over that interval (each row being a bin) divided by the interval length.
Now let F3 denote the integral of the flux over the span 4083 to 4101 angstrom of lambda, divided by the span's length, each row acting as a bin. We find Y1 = 71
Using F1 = 164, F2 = 2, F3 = 157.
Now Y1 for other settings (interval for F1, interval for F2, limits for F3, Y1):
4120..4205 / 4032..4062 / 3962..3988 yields -100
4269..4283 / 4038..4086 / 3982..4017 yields 58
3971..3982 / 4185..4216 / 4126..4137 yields 31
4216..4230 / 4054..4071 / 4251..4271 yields -39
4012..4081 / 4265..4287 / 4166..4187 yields -288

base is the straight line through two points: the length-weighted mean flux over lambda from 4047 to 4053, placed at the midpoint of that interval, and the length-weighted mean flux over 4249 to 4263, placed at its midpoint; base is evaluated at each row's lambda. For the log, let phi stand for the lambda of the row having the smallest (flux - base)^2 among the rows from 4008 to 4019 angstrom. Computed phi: 4016.38 angstrom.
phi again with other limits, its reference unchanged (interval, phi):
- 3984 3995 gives 3985.06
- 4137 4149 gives 4146.05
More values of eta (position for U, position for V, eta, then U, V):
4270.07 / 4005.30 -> 0.98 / 167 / 171.1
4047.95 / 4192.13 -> 1.01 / 171.5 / 169.9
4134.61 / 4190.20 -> 1.04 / 174.8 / 168.4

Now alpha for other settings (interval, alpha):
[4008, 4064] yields 4.5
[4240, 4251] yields 2.8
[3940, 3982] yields 14.7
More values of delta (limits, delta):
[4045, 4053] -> 173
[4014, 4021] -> 175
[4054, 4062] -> 174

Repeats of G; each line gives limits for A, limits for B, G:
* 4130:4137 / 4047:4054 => 174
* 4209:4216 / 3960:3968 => 171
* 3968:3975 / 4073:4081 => 167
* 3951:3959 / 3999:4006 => 175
